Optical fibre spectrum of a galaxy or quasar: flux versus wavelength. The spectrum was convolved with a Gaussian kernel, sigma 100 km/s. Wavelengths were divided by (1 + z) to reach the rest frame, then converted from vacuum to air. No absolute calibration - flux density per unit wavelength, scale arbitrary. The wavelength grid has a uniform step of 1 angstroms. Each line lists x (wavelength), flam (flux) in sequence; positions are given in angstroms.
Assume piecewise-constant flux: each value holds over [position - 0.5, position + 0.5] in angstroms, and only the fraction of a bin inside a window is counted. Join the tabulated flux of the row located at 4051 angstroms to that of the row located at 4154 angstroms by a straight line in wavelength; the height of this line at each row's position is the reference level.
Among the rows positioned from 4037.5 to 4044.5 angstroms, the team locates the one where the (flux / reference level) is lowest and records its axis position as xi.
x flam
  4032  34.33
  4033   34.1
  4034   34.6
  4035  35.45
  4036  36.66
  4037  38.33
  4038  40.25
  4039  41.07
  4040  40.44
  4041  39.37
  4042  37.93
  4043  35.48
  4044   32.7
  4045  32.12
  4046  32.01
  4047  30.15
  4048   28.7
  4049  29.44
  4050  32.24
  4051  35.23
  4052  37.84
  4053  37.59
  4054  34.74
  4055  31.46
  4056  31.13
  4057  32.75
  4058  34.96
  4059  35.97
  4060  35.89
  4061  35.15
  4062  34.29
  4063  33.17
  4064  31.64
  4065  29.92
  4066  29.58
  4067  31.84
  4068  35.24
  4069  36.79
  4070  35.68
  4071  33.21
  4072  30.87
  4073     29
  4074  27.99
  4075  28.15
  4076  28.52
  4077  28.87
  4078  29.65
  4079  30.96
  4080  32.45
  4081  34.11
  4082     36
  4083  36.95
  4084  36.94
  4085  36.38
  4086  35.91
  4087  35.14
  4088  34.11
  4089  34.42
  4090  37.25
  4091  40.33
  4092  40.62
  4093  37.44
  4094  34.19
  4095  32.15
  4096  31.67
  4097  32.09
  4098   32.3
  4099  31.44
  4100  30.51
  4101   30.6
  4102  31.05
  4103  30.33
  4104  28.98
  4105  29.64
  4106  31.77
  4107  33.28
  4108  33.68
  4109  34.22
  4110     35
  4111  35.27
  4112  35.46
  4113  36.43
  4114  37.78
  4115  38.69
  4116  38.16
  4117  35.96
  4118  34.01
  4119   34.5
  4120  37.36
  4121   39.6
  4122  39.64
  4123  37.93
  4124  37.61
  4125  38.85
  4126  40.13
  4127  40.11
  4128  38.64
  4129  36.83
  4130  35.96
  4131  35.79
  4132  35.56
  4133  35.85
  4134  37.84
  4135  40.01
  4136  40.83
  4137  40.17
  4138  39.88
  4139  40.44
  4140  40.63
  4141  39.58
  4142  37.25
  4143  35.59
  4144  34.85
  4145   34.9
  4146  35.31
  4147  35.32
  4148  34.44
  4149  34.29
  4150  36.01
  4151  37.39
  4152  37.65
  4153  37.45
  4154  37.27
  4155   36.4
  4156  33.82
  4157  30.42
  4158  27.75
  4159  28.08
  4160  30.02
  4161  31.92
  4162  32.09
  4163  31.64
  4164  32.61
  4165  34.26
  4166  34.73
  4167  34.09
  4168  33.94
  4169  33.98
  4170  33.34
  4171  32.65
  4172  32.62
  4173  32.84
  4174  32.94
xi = 4044 angstroms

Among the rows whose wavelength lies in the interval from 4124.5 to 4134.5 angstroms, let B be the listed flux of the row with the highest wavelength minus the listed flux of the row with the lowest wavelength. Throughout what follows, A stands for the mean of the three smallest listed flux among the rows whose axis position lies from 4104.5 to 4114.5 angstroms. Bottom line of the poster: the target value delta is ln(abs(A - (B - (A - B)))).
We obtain 4.18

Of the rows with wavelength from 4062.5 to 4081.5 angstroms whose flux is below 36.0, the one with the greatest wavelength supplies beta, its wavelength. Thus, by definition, 4081 angstroms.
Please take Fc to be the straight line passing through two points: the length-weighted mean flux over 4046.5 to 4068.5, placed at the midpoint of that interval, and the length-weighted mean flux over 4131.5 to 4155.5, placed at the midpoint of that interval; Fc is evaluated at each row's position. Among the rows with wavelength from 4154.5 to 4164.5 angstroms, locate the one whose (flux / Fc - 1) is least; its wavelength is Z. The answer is 4158 angstroms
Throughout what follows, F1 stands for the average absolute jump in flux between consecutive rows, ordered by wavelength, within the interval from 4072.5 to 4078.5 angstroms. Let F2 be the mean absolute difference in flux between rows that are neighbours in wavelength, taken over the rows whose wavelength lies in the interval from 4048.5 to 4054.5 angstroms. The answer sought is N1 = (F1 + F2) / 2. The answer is 1.42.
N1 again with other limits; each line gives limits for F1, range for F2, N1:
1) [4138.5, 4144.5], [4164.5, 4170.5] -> 0.79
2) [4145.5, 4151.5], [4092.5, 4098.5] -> 1.05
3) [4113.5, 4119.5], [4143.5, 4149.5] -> 0.76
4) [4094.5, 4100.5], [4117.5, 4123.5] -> 1.02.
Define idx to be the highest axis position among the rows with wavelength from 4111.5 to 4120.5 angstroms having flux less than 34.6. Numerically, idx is 4119 angstroms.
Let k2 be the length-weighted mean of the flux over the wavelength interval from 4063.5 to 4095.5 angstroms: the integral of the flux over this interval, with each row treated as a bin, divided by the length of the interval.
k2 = 33.5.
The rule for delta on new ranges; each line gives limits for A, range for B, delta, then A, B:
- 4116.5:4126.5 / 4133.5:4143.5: 4.31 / 34.8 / -2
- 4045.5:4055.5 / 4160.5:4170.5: 4.03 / 29.4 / 1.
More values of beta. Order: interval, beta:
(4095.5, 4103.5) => 4103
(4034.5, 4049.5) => 4049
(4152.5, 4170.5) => 4170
